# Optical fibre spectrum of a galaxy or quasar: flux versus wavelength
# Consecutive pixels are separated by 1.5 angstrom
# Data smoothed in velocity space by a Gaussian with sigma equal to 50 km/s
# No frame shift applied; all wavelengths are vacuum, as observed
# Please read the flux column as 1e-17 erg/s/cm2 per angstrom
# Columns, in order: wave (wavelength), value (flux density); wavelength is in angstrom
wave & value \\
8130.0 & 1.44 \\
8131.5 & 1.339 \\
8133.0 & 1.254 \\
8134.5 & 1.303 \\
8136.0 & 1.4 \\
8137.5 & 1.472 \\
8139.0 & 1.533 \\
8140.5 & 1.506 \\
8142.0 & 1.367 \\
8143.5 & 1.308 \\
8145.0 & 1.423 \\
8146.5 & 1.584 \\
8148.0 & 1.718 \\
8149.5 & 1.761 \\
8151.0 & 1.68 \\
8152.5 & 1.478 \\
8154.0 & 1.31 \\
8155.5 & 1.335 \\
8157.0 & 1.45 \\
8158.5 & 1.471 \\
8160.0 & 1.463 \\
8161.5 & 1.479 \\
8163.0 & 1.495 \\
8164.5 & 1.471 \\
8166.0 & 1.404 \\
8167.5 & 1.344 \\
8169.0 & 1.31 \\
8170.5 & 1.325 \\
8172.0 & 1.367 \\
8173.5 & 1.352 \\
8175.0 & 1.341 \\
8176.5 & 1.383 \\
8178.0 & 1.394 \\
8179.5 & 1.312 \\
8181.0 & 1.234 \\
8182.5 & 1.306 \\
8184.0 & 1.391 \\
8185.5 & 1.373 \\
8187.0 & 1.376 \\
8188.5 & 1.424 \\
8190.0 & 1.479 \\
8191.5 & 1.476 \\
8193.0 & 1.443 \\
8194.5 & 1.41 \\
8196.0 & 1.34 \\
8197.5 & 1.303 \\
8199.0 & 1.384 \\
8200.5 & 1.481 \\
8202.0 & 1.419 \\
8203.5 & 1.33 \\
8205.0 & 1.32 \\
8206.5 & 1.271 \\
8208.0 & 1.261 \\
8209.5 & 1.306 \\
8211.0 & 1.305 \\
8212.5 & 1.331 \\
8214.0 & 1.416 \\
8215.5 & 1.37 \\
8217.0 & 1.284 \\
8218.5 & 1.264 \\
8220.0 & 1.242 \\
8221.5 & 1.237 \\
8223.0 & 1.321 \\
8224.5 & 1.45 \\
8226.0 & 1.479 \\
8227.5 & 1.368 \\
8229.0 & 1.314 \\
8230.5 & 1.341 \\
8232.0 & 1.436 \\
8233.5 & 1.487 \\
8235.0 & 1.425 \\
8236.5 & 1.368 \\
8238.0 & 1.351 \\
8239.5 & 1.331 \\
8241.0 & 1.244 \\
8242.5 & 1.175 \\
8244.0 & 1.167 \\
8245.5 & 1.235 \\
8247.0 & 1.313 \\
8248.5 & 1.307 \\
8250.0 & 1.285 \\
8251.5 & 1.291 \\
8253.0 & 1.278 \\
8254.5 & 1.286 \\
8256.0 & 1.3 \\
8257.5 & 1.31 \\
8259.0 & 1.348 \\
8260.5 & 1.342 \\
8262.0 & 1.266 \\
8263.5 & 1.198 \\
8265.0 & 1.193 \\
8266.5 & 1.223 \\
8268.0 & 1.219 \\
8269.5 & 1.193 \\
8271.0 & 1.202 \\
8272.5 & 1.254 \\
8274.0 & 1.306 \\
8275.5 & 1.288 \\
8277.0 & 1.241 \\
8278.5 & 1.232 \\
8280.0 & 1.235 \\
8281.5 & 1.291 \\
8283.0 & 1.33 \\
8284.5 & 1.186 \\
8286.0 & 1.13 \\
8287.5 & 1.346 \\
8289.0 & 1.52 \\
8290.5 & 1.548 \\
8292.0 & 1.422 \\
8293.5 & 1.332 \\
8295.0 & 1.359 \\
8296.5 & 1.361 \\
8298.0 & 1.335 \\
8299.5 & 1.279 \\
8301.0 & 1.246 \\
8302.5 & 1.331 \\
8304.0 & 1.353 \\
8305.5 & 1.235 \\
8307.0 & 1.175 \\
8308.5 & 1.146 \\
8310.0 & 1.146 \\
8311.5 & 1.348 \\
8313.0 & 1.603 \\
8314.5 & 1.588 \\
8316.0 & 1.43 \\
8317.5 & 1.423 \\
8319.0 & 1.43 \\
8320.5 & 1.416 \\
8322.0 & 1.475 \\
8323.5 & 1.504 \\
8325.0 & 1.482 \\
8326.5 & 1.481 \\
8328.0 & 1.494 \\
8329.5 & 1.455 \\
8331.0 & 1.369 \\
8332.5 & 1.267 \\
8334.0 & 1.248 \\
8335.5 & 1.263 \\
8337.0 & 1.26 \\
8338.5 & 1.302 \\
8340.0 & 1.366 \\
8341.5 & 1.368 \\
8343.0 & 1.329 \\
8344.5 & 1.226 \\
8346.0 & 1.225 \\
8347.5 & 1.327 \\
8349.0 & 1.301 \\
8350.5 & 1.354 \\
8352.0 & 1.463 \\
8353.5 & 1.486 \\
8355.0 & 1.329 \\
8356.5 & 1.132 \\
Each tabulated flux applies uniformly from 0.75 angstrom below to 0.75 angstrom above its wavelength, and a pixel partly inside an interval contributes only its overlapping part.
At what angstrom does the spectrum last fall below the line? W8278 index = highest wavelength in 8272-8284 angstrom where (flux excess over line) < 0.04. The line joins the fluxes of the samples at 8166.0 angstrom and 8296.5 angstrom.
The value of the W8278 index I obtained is 8283.0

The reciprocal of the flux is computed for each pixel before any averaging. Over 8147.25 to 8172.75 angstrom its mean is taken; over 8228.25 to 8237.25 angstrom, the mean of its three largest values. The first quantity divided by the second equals 0.92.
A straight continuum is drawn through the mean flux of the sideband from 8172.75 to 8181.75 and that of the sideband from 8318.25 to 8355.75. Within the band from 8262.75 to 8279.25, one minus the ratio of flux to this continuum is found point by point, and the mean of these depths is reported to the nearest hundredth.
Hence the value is 0.09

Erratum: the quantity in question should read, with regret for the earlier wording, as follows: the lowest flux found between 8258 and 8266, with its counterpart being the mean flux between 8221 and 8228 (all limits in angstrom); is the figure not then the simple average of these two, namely 1.28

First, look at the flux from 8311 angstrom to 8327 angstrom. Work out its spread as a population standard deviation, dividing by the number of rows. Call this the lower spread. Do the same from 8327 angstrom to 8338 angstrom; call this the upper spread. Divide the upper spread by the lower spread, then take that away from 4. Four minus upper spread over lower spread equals 2.7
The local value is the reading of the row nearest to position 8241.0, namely 1.244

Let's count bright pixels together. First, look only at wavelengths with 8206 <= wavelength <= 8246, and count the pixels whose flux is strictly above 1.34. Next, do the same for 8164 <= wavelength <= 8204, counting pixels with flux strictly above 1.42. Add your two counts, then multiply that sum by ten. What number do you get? 170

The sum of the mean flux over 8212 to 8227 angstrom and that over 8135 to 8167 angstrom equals 2.82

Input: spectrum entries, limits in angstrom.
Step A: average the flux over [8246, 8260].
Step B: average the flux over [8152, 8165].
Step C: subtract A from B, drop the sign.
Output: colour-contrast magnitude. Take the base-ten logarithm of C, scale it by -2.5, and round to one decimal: 2.2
